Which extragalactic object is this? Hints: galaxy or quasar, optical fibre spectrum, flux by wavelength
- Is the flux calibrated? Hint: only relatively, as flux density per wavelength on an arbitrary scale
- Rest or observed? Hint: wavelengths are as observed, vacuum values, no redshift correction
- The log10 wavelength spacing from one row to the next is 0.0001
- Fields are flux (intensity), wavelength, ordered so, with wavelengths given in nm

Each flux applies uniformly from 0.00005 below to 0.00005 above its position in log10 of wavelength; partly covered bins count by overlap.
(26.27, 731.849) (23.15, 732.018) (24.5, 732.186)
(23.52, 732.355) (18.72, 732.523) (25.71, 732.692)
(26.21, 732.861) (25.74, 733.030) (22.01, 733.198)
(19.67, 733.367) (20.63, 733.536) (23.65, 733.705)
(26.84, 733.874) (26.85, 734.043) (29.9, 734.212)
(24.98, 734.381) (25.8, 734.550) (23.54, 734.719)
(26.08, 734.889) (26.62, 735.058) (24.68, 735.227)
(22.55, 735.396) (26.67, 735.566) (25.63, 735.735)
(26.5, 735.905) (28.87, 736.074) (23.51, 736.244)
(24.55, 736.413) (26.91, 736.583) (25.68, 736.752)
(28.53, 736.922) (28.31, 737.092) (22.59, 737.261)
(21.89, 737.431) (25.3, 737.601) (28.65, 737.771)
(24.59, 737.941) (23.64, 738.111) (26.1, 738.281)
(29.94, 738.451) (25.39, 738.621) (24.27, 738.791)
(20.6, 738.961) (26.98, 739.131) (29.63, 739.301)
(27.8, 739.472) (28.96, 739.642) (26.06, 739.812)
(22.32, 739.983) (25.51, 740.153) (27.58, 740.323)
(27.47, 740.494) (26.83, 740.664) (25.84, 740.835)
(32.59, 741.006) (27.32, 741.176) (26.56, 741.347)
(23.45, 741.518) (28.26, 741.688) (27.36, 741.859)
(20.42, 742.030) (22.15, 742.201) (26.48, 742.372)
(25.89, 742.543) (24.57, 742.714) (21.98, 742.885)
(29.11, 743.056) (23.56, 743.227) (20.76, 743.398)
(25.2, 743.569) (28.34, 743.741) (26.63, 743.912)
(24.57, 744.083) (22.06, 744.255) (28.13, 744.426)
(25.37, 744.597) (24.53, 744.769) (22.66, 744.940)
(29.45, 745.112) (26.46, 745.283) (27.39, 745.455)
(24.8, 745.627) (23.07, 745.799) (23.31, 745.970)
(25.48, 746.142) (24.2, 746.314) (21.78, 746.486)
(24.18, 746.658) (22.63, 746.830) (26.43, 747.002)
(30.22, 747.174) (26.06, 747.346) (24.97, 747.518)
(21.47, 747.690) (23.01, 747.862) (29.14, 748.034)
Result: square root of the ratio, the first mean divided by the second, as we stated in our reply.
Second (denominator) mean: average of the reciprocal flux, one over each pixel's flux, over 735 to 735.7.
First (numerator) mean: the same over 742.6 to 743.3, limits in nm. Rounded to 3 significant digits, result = 1.01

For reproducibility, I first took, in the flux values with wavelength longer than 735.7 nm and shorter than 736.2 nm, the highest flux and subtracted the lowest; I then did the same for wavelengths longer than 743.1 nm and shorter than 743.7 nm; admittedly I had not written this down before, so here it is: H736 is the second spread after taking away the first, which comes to 1.2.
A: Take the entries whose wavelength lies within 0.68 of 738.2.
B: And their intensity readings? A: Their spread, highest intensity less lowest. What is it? 6.3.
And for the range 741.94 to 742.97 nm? 6.1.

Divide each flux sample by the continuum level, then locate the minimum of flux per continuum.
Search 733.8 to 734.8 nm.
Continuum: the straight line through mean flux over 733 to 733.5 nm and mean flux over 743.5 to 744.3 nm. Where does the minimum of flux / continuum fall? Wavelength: 734.719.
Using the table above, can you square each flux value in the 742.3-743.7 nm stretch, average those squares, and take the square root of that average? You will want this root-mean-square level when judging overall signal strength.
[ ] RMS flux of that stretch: 24.8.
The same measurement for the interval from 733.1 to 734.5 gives 24.5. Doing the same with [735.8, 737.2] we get 26.7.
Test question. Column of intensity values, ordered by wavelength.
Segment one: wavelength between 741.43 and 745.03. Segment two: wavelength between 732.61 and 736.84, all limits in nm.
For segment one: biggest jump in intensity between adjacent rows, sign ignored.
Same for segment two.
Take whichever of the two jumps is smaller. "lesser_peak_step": 5.4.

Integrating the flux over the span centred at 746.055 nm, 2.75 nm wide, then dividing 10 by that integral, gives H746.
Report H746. 0.145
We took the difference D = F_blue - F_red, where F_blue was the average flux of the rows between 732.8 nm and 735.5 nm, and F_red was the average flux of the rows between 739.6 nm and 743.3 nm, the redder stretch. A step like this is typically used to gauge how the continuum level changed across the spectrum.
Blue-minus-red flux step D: -1.2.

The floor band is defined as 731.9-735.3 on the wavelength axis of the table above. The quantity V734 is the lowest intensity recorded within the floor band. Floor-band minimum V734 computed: 18.72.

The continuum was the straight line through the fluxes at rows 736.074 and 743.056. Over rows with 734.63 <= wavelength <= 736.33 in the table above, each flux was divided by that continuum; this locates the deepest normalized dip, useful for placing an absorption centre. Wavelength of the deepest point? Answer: 735.396 nm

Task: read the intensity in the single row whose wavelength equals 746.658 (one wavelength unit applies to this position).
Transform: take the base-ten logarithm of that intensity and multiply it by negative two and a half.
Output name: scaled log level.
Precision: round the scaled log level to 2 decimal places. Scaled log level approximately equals -3.46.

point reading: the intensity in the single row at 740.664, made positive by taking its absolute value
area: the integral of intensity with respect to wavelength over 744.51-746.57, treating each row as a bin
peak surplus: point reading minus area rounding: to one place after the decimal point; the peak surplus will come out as -24.4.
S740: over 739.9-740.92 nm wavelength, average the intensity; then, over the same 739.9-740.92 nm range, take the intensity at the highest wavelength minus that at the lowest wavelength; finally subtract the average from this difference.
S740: -22.4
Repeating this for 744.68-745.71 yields -25.6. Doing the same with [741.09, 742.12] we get -32.5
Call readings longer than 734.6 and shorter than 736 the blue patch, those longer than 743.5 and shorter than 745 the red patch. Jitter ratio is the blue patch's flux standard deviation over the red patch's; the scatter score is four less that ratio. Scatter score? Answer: 3.3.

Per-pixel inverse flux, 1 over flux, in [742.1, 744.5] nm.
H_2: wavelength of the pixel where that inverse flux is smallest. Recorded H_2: 743.056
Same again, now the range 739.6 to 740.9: 739.642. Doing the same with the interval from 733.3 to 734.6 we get 734.212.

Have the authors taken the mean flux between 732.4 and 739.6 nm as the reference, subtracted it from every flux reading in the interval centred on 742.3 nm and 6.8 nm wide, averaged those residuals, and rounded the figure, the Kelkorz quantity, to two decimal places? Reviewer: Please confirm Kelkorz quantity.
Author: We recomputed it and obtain 0.49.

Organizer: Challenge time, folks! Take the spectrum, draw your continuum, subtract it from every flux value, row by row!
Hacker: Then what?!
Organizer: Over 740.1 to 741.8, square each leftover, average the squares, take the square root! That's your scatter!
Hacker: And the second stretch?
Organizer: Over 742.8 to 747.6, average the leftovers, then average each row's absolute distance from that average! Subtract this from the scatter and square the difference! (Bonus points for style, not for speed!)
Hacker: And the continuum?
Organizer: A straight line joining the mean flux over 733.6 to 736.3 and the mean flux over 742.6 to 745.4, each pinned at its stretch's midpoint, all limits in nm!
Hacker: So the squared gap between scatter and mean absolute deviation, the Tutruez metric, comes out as 0.7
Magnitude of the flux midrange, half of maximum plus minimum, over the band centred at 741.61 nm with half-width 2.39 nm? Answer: -3.56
